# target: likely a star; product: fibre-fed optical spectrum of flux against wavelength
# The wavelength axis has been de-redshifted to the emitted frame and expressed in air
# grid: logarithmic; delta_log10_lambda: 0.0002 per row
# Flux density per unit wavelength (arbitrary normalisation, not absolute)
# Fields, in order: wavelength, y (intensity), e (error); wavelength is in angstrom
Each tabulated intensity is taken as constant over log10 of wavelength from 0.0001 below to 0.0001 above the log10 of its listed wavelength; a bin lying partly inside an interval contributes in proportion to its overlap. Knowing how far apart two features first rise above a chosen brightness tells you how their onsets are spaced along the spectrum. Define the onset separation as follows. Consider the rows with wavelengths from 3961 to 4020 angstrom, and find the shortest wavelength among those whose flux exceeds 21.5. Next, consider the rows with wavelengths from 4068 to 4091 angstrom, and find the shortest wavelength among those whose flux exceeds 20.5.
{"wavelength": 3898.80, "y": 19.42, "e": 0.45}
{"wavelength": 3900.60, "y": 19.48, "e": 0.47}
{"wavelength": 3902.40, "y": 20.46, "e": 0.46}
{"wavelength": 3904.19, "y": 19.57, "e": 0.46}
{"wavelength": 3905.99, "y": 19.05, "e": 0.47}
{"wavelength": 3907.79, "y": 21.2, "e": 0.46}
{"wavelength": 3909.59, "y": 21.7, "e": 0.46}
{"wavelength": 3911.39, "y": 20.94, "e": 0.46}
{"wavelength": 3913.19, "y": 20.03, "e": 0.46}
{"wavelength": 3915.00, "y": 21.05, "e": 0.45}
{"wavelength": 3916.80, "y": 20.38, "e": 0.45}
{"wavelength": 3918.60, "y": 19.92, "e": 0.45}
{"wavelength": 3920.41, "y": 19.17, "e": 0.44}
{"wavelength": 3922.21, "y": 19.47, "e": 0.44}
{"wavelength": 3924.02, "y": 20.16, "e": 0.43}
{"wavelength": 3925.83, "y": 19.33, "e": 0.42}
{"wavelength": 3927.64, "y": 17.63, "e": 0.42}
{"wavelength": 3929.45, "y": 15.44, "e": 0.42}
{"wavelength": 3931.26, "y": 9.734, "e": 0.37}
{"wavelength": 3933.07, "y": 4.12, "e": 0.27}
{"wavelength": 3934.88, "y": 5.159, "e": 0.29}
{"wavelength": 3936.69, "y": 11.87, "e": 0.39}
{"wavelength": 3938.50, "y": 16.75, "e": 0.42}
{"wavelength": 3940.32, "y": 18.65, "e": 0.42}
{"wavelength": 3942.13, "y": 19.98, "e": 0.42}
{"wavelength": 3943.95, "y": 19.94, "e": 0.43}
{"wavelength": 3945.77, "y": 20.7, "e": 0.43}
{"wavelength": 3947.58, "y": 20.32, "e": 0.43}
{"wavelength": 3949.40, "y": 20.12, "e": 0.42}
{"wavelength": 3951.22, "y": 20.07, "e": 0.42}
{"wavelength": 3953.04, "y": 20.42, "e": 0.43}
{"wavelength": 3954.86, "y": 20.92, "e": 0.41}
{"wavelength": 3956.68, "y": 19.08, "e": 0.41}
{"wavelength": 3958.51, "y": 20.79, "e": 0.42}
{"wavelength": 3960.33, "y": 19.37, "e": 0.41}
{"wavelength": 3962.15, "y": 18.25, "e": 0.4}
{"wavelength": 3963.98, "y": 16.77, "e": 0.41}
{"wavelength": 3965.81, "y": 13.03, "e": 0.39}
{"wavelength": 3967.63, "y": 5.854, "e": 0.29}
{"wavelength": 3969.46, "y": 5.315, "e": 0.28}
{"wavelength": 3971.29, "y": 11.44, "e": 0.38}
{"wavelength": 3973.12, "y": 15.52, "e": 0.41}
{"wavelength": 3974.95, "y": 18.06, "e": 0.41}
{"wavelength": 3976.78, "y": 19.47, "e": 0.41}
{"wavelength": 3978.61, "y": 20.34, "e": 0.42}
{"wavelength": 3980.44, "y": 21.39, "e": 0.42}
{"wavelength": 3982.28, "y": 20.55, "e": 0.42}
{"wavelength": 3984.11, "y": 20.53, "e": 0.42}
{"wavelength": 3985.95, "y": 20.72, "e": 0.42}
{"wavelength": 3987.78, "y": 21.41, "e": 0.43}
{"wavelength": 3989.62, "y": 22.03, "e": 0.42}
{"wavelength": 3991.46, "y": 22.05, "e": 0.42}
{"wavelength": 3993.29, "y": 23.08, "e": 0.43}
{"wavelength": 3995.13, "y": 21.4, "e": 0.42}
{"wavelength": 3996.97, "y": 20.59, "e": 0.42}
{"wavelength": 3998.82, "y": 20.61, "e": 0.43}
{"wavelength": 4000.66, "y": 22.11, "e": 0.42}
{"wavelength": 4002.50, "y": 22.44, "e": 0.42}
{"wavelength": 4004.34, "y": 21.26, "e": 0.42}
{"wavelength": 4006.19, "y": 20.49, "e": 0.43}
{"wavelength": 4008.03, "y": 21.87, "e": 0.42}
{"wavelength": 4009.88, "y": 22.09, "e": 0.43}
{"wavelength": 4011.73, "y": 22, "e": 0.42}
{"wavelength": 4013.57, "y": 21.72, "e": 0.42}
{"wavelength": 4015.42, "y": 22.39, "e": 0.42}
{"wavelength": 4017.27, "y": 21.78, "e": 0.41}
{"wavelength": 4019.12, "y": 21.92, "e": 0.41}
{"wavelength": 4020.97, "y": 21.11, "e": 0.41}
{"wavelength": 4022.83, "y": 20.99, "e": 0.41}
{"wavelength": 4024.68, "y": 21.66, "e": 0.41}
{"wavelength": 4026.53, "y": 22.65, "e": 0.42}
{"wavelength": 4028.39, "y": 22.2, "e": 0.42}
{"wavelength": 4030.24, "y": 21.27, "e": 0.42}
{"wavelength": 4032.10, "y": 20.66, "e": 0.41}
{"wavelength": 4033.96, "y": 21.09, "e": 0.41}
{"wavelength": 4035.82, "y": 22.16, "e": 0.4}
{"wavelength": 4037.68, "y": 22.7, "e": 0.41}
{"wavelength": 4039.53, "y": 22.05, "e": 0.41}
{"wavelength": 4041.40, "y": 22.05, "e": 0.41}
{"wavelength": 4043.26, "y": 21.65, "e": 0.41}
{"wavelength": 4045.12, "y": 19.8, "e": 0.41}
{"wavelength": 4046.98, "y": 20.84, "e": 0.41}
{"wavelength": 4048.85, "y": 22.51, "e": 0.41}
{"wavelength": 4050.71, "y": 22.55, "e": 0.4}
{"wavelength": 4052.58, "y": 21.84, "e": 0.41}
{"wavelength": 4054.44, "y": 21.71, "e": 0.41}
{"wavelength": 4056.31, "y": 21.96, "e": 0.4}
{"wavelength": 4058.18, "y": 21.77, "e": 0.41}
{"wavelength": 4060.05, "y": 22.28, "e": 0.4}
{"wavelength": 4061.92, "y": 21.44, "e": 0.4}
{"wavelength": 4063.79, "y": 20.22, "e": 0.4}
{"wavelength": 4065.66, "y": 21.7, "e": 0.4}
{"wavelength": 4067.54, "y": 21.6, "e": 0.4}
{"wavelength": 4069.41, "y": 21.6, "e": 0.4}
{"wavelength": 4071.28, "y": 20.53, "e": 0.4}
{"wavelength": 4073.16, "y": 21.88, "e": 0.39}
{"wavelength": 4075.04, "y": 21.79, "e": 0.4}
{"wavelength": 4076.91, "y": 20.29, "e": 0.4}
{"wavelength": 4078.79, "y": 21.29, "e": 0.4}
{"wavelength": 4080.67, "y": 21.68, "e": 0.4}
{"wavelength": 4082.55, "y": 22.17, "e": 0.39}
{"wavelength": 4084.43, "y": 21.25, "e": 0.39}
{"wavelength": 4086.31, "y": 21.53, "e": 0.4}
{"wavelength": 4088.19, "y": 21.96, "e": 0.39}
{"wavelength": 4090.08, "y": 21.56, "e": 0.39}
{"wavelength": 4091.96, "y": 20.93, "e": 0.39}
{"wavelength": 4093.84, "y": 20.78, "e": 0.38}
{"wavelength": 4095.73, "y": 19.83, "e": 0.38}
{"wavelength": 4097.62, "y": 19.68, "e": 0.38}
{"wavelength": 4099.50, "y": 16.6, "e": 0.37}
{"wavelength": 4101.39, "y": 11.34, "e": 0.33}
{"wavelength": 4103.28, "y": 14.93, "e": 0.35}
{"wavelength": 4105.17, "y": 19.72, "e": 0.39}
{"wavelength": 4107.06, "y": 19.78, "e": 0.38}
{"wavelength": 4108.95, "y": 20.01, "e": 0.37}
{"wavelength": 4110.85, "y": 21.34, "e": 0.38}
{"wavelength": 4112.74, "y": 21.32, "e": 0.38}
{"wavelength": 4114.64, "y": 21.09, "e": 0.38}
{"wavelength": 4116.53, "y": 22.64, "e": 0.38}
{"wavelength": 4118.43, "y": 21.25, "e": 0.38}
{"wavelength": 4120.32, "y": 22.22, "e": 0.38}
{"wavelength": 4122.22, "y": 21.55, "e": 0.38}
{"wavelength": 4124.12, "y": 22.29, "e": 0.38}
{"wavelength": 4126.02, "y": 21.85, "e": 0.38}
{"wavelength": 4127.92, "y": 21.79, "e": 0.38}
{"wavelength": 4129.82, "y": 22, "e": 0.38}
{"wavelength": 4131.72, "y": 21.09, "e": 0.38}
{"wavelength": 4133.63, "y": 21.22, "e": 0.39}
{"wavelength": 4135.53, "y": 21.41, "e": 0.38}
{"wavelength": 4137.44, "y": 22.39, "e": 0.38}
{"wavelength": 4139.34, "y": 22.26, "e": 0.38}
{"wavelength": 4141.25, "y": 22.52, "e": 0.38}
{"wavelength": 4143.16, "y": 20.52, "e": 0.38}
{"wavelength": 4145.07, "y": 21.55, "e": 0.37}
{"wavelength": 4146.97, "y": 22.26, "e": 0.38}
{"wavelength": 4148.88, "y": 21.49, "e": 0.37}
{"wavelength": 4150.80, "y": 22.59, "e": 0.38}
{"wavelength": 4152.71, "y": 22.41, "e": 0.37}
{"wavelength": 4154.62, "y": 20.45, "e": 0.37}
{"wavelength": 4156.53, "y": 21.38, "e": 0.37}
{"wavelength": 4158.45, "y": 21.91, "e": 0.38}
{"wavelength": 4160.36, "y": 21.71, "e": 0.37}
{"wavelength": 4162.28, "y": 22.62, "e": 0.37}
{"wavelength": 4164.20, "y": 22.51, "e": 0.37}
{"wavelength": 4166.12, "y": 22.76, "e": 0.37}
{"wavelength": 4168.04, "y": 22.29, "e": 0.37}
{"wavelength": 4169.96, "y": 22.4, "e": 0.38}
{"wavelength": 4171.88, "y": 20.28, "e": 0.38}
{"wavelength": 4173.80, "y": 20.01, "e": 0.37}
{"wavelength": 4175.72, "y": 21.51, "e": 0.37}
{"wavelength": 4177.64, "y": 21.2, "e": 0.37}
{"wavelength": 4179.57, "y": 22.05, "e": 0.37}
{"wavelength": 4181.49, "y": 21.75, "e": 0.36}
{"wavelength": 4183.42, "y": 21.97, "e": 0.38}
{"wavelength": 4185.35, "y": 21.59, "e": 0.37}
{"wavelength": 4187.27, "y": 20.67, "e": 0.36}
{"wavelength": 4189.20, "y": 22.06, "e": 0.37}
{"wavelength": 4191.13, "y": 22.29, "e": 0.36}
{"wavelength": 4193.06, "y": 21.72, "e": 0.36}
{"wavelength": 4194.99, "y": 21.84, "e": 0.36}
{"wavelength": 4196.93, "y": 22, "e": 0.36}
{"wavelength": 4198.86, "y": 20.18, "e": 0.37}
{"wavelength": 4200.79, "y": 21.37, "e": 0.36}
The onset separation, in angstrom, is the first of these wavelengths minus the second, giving -79.8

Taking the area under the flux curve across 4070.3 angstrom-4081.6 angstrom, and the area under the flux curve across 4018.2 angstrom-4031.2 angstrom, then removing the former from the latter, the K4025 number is 42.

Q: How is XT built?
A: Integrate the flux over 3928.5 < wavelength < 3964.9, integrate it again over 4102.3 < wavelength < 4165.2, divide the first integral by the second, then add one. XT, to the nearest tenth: 1.5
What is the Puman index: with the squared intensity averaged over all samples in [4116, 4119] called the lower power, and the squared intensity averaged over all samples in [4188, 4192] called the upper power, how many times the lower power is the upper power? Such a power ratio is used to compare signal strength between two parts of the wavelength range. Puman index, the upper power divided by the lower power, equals 1.0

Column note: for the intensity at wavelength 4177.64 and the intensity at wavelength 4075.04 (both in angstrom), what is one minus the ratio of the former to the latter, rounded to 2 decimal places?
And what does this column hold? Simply 0.03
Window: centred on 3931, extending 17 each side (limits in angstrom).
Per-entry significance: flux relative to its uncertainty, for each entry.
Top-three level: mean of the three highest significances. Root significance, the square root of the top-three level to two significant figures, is 6.9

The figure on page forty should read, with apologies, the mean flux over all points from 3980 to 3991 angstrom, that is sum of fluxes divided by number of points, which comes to 21.1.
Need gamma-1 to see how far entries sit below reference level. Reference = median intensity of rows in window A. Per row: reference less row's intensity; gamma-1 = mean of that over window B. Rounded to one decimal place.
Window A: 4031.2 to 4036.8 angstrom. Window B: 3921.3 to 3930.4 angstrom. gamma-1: 2.7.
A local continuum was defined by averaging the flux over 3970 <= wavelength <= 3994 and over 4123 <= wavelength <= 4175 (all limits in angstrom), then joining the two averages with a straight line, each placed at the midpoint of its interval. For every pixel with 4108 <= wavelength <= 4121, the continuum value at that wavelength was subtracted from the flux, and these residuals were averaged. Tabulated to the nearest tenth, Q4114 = 0.1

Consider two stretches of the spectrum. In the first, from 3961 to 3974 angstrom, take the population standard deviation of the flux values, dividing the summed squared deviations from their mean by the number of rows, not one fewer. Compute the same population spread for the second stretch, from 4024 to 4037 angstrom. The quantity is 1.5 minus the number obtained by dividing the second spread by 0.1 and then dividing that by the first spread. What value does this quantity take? 0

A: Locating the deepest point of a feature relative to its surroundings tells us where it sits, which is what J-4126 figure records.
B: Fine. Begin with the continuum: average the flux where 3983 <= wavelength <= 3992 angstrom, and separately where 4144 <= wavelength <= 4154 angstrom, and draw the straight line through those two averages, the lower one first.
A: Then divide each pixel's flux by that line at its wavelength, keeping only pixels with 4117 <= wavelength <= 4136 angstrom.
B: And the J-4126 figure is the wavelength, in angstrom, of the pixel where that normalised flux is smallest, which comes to 4131.72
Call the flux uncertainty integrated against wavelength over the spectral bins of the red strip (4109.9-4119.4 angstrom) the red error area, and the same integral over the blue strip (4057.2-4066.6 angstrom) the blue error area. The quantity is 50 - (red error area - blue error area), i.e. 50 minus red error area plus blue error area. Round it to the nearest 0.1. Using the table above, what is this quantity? 50.2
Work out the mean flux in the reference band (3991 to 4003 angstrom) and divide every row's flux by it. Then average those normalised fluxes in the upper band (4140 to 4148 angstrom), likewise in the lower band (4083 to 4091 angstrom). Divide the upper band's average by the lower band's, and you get 1.01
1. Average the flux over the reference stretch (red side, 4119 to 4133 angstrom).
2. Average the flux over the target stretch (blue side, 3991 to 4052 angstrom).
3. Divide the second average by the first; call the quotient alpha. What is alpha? 0.99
